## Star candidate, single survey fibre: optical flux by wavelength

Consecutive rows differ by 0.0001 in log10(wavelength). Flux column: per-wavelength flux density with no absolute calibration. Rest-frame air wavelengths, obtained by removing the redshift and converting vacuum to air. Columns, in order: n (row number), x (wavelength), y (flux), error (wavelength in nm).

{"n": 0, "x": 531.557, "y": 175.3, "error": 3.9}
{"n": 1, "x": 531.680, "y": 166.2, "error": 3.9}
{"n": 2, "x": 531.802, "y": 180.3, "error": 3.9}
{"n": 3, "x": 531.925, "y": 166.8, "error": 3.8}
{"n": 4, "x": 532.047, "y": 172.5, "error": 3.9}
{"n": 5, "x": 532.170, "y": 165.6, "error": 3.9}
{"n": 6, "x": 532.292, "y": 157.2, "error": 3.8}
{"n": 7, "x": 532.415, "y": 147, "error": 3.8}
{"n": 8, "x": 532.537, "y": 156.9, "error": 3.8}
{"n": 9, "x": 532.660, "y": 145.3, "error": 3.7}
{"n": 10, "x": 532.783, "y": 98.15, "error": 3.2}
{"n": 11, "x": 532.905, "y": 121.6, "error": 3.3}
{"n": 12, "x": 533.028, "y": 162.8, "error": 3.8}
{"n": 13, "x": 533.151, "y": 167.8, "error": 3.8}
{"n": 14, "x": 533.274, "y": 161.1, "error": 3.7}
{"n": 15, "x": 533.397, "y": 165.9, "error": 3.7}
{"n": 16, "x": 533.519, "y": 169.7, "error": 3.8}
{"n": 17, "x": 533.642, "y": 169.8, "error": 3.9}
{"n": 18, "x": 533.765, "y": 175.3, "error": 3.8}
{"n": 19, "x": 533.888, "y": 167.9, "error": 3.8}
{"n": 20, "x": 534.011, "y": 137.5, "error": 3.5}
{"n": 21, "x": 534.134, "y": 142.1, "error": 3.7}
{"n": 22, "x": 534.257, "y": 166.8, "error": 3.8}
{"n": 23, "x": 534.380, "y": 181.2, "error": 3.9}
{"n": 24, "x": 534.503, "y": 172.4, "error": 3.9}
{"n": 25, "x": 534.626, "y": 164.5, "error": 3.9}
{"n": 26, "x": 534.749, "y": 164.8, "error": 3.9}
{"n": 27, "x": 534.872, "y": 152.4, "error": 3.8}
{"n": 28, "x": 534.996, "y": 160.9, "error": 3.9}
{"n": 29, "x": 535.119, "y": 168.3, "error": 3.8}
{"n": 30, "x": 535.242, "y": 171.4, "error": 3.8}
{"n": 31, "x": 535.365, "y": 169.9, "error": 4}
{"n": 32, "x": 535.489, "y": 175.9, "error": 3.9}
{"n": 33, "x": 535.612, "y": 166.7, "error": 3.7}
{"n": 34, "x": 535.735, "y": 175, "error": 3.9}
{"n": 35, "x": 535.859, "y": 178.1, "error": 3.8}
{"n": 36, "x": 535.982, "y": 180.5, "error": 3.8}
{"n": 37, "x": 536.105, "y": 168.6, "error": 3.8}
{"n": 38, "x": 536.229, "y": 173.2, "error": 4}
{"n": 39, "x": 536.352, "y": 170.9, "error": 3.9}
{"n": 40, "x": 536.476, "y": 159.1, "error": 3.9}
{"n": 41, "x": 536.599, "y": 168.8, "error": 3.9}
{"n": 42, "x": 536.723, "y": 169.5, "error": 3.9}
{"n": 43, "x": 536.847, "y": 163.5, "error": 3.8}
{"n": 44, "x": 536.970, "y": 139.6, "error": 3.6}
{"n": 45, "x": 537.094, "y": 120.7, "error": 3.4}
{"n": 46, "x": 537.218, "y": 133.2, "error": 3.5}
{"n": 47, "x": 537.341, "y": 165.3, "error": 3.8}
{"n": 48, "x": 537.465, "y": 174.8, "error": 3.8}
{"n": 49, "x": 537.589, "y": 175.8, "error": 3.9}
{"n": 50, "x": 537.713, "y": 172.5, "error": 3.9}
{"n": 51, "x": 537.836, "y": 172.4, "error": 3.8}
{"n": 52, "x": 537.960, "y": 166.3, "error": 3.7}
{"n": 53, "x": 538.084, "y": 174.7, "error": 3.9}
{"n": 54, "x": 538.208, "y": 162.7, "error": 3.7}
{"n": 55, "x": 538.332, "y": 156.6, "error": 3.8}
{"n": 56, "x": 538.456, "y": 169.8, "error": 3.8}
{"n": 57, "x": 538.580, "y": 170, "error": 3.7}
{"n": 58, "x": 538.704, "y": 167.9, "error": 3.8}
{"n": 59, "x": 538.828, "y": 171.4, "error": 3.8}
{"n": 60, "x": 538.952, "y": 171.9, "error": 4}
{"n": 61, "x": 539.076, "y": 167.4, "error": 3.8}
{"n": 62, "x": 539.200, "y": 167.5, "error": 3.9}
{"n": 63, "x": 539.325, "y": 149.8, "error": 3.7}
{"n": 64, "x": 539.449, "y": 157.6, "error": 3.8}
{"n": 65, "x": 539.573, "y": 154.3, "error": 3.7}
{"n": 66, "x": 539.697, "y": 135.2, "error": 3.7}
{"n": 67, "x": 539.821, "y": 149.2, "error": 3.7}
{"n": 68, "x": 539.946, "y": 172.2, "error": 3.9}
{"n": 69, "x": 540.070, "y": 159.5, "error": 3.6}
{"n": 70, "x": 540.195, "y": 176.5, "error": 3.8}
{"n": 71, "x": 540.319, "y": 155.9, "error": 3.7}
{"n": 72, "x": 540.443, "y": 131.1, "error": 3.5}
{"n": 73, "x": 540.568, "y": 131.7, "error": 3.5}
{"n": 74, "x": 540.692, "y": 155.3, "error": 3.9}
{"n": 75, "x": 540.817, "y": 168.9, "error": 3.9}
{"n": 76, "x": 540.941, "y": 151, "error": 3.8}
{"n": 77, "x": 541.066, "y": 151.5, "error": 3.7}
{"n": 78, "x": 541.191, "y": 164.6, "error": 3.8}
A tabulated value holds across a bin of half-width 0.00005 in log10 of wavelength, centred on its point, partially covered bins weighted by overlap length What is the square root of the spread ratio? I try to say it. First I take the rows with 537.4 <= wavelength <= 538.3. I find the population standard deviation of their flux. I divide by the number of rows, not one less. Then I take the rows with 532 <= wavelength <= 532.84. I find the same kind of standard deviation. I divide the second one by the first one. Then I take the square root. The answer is 2.2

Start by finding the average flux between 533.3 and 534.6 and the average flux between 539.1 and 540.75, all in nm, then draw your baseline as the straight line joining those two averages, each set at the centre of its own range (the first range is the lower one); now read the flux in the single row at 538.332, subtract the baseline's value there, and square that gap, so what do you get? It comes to 0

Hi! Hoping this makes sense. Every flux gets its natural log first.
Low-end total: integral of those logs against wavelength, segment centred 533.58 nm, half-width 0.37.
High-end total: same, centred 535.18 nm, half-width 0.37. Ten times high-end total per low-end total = 10.0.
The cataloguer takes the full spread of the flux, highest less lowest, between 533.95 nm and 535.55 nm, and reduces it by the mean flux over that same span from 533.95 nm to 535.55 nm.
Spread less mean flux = -120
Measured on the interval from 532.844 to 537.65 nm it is -103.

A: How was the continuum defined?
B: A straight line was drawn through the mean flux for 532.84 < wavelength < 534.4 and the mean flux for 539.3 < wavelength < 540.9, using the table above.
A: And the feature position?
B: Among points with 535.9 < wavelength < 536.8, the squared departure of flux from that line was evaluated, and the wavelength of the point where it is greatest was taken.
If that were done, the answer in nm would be 535.982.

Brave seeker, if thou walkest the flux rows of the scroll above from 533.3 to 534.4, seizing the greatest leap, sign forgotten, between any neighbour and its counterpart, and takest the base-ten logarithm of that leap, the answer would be 1.48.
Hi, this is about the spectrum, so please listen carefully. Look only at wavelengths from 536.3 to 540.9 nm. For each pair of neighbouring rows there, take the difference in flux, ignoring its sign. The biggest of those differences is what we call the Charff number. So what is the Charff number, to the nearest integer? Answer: 32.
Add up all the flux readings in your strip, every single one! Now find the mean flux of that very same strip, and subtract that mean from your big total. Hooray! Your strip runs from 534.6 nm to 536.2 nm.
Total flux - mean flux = 2028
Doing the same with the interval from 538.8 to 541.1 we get 2821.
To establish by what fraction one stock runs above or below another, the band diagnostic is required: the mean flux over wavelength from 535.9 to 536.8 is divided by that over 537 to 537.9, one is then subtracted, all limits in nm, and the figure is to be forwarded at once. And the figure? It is 0.07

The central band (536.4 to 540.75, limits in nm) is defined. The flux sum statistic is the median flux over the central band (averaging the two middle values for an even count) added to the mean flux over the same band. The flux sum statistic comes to 325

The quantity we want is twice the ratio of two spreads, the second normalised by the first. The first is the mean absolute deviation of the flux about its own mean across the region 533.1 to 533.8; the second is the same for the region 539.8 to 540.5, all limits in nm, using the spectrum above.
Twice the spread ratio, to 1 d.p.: 7.2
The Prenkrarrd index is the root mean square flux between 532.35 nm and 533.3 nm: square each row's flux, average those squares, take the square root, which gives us 147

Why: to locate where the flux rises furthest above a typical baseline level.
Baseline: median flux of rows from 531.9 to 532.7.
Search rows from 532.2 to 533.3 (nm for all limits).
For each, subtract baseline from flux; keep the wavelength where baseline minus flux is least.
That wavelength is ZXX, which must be 533.151 nm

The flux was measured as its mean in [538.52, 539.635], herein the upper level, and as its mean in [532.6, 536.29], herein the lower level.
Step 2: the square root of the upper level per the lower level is 1.01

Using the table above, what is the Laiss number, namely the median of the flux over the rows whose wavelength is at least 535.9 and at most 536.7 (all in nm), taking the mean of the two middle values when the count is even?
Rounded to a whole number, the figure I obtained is 170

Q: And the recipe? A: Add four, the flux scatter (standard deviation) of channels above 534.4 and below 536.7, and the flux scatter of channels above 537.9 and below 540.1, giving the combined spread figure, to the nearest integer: 21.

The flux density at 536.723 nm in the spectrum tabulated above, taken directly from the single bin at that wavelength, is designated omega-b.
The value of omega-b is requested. 169.5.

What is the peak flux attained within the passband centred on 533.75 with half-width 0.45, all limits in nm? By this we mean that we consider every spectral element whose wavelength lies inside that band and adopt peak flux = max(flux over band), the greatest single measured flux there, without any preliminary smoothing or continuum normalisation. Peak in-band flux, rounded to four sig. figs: 175.3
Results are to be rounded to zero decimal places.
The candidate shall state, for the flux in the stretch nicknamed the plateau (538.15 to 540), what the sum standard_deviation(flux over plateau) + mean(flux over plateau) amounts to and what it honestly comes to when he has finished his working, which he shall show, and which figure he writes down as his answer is 172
